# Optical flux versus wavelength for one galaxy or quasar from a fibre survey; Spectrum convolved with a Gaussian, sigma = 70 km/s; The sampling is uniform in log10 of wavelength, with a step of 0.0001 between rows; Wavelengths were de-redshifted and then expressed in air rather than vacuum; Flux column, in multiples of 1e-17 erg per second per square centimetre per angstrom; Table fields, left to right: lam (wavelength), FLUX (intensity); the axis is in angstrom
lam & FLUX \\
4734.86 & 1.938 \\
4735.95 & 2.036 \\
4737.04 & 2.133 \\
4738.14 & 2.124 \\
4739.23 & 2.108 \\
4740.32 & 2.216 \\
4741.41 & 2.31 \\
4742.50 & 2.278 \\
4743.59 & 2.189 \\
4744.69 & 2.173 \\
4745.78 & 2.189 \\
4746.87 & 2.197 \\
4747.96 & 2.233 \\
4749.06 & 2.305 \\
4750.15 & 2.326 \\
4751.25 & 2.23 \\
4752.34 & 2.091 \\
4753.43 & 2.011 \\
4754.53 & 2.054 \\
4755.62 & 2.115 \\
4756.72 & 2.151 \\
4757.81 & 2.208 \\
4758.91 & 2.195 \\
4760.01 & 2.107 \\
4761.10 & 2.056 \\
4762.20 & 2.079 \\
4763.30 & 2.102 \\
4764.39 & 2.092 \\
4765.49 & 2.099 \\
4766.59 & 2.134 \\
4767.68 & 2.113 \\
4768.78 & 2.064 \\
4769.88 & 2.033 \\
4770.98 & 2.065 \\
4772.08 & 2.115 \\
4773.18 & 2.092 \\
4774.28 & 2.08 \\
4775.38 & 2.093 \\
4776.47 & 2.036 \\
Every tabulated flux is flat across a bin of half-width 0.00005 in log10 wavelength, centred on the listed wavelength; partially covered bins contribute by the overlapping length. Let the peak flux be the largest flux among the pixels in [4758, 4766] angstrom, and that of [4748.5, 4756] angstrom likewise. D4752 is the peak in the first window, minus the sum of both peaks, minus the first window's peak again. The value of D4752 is -4.52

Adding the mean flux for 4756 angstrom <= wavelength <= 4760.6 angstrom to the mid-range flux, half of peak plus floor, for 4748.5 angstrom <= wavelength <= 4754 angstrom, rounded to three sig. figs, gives 4.33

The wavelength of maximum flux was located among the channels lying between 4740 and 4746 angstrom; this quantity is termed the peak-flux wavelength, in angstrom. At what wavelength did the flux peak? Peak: 4741.41 angstrom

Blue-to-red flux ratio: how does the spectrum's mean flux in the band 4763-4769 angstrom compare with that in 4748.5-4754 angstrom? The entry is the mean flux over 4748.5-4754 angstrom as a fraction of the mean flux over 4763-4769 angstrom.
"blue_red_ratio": 1.04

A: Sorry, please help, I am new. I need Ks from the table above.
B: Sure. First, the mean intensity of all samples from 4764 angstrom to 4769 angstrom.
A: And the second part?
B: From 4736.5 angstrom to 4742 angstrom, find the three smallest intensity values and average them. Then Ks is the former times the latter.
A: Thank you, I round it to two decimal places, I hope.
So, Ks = 4.46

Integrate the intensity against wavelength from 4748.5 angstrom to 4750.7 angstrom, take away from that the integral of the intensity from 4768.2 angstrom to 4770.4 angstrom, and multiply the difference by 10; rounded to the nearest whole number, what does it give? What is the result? 6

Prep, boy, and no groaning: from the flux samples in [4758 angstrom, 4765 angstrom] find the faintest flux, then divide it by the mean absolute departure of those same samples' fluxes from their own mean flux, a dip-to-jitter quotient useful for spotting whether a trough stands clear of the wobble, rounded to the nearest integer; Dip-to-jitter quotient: 67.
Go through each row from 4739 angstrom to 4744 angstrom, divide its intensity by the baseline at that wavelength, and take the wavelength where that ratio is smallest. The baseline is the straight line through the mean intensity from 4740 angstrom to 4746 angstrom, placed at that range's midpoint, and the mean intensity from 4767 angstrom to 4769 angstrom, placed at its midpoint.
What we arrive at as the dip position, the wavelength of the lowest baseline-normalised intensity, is 4739.23 angstrom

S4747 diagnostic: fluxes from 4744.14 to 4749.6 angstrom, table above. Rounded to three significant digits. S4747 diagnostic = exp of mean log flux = 2.22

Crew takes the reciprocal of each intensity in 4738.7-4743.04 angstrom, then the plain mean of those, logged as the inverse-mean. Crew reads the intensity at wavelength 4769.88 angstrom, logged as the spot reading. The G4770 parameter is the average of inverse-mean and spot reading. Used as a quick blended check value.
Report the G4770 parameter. 1.24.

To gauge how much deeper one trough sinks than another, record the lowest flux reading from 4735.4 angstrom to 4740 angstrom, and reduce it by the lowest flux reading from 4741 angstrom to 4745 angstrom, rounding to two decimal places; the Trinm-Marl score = -0.14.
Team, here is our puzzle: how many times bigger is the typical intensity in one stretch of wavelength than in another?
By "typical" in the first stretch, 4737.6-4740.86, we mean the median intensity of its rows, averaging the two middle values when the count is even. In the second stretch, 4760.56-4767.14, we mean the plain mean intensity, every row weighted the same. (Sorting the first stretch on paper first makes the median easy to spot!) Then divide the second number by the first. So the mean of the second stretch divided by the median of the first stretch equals 0.99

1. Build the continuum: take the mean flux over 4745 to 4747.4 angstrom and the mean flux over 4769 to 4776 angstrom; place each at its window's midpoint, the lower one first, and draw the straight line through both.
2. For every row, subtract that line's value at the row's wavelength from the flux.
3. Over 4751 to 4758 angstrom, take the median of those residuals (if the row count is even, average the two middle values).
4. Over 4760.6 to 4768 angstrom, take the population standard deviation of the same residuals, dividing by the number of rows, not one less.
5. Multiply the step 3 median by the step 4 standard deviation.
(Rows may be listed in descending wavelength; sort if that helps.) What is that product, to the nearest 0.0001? -0.0012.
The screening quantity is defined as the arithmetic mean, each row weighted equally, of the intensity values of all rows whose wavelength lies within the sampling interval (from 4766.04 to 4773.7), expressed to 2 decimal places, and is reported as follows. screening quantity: 2.09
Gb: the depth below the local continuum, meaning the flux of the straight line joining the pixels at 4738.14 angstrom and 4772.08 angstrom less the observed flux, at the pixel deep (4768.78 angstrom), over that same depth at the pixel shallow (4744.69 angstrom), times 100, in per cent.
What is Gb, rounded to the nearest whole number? -102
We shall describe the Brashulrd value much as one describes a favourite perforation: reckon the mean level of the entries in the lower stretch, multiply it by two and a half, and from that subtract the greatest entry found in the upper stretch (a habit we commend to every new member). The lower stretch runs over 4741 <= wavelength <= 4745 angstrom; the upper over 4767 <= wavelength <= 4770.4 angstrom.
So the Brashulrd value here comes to 3.48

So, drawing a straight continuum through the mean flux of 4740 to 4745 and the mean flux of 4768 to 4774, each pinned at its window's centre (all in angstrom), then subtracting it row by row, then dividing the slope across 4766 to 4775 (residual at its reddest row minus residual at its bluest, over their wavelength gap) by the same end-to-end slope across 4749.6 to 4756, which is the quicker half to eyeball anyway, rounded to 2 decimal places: 0.04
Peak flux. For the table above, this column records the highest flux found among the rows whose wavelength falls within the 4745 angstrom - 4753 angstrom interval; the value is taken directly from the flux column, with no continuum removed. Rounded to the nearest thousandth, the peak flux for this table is 2.326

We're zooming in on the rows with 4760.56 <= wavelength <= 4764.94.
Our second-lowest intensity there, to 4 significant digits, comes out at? 2.079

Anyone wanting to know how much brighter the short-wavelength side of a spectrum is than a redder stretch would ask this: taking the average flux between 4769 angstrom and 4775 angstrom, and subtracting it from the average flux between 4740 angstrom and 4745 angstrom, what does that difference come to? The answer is 0.16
